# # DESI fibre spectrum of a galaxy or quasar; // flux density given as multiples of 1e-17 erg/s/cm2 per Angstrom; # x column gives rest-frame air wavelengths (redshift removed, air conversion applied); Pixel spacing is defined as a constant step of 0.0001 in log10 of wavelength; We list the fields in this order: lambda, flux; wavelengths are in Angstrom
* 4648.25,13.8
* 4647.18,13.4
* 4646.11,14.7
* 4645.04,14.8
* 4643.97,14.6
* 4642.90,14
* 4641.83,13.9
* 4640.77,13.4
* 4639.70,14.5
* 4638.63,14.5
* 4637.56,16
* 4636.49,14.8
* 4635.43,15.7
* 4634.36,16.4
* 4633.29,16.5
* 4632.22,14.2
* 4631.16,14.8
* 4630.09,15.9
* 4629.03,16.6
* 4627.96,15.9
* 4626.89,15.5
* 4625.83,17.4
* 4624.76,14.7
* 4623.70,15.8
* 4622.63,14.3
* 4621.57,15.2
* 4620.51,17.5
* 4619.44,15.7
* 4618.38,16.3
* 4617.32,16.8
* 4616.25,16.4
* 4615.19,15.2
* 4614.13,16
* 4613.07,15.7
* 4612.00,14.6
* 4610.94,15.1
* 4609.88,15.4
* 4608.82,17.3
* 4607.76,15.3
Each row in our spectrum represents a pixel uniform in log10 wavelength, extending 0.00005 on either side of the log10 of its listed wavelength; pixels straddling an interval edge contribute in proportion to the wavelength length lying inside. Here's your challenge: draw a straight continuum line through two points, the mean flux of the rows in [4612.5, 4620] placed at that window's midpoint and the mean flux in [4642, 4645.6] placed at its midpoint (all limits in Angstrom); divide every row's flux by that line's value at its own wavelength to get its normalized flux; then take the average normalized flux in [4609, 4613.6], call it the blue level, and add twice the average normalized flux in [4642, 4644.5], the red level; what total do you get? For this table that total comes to 2.91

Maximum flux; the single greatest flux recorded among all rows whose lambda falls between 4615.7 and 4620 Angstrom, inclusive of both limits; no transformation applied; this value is 16.8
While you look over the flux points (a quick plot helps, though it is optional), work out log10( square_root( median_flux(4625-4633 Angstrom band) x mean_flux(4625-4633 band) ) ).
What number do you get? 1.20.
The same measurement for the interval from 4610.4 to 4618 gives 1.20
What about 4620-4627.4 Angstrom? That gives 1.19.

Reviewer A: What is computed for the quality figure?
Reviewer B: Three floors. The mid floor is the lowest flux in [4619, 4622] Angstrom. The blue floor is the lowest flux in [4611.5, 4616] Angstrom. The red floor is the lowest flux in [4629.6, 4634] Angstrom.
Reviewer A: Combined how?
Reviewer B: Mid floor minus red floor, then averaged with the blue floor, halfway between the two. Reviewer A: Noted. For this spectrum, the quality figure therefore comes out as 7.80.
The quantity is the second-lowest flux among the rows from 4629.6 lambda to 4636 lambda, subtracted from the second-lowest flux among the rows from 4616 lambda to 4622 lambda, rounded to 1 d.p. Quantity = 0.9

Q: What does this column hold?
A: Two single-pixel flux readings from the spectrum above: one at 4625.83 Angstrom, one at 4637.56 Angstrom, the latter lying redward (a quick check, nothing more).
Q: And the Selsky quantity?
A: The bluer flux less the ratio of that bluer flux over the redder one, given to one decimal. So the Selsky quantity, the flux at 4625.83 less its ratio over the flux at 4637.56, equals 16.3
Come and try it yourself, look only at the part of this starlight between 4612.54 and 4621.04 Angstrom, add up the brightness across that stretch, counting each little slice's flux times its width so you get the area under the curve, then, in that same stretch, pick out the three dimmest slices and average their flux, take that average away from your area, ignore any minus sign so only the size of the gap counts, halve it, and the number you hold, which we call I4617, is 61.1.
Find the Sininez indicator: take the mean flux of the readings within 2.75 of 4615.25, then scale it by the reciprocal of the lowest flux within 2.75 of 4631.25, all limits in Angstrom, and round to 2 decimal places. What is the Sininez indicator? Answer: 1.13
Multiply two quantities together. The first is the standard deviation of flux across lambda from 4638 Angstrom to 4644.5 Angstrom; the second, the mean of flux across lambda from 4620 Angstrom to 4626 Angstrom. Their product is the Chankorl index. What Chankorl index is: 7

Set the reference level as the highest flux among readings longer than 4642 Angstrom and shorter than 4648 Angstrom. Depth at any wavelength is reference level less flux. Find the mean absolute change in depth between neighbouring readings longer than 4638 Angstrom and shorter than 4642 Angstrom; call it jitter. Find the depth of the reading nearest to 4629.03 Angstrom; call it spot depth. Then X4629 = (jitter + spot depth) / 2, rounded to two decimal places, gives -0.63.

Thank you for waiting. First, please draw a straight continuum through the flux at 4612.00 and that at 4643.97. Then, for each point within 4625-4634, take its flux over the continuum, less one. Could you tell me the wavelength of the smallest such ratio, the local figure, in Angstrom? 4632.22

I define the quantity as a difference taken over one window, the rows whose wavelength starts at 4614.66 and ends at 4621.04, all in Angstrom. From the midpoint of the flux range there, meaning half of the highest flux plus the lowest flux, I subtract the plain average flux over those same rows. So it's 0.03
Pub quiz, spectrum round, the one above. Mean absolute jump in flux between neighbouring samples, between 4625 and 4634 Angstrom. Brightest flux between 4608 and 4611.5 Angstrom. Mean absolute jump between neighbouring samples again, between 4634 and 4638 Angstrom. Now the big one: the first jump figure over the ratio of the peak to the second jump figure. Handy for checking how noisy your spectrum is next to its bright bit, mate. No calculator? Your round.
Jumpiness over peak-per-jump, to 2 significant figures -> 0.059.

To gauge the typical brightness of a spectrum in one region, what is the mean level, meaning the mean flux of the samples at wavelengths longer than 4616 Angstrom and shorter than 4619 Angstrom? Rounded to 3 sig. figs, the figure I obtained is 16.5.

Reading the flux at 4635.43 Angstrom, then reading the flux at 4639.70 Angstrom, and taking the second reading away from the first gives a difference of 1.2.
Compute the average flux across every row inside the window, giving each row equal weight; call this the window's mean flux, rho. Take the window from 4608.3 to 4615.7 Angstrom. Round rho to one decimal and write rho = 15.6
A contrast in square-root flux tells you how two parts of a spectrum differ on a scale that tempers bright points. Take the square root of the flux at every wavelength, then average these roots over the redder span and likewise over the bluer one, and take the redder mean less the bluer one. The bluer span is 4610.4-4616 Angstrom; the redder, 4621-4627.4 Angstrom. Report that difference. 0.02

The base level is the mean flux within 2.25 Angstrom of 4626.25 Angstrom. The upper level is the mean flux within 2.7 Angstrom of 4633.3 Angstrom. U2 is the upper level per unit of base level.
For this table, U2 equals 0.98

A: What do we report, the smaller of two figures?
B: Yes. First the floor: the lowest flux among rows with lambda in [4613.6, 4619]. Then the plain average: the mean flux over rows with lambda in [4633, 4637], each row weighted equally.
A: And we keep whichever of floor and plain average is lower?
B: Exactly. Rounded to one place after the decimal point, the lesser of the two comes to 15.2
